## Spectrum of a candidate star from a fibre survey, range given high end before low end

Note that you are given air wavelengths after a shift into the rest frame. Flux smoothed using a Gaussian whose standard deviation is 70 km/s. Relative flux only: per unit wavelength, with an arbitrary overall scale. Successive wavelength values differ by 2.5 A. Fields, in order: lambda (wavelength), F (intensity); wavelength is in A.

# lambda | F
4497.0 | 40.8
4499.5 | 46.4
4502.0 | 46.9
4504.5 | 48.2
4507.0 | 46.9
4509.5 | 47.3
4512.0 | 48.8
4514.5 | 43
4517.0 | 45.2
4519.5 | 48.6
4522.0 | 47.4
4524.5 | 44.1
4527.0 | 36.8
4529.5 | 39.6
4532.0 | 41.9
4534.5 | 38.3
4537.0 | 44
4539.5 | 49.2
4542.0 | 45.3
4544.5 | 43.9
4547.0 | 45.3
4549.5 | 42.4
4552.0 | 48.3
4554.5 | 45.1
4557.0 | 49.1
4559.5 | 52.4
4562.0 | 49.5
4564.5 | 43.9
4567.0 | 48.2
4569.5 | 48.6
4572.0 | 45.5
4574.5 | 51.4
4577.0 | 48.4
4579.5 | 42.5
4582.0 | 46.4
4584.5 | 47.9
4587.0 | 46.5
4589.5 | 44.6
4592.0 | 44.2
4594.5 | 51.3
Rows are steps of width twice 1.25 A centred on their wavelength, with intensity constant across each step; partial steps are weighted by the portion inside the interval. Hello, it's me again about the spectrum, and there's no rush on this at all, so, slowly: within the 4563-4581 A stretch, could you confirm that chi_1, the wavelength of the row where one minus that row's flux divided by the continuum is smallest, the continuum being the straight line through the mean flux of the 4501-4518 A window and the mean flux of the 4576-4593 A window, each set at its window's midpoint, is 4574.5 A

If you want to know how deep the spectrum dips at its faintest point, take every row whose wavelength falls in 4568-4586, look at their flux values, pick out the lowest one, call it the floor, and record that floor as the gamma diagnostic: 42.5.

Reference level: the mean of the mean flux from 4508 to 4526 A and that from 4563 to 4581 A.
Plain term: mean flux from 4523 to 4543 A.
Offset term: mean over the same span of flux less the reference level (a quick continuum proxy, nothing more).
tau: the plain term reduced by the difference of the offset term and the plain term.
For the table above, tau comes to 89.0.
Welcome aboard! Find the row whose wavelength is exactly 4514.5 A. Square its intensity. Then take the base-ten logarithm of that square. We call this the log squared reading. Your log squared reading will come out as 3.27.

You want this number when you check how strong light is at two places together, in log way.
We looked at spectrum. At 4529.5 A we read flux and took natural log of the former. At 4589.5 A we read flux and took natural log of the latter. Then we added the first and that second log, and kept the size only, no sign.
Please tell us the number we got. 7.48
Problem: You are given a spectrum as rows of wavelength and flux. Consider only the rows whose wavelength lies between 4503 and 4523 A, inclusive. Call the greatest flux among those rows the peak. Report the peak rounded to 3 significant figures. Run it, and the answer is 48.8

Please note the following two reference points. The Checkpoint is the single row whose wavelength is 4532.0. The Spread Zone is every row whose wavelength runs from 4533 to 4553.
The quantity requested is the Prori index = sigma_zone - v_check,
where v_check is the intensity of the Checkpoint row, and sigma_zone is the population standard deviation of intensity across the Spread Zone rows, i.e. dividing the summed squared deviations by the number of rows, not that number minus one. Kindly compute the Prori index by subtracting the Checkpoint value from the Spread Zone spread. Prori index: -39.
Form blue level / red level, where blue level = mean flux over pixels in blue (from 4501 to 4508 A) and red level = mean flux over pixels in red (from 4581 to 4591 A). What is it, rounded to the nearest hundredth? 1.02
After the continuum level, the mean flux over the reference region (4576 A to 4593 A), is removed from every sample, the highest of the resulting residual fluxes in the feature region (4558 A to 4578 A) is 7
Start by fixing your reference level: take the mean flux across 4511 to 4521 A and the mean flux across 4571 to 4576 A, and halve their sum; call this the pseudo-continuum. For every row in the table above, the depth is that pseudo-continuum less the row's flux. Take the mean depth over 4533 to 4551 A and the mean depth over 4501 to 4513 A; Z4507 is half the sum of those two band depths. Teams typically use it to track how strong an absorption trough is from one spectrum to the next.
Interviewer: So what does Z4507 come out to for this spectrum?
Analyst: 1.6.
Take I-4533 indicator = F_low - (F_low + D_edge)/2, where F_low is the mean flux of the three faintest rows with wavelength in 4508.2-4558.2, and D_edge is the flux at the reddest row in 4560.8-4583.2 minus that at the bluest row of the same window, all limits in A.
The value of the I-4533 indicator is 20.7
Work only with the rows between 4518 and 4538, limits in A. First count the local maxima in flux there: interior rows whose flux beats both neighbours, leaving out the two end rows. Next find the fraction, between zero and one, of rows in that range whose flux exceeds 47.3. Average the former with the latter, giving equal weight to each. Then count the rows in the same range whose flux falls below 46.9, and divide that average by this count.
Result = 0.10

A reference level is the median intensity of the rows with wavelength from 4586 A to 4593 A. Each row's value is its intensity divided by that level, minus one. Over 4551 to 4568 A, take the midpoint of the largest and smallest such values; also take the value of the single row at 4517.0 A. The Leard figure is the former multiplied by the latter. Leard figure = 0.001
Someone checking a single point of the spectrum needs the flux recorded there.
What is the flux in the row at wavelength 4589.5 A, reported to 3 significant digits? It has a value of 44.6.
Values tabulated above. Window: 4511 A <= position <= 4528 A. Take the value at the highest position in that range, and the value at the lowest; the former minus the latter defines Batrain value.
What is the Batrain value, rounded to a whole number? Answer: -12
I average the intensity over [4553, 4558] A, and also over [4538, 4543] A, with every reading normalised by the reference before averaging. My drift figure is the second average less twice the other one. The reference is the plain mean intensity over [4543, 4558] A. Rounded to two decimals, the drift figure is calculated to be -1.03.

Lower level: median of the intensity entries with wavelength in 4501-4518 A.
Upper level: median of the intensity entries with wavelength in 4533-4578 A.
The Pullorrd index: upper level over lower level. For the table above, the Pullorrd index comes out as 1.00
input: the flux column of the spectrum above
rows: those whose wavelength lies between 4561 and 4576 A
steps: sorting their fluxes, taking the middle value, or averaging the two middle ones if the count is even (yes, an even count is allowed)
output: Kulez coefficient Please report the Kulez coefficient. 48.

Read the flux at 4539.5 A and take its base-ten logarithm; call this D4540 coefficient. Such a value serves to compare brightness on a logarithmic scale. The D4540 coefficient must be 1.69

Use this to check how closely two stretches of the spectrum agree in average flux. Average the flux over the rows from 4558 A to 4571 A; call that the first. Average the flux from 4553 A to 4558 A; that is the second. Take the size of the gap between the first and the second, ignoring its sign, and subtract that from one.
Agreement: -0.4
